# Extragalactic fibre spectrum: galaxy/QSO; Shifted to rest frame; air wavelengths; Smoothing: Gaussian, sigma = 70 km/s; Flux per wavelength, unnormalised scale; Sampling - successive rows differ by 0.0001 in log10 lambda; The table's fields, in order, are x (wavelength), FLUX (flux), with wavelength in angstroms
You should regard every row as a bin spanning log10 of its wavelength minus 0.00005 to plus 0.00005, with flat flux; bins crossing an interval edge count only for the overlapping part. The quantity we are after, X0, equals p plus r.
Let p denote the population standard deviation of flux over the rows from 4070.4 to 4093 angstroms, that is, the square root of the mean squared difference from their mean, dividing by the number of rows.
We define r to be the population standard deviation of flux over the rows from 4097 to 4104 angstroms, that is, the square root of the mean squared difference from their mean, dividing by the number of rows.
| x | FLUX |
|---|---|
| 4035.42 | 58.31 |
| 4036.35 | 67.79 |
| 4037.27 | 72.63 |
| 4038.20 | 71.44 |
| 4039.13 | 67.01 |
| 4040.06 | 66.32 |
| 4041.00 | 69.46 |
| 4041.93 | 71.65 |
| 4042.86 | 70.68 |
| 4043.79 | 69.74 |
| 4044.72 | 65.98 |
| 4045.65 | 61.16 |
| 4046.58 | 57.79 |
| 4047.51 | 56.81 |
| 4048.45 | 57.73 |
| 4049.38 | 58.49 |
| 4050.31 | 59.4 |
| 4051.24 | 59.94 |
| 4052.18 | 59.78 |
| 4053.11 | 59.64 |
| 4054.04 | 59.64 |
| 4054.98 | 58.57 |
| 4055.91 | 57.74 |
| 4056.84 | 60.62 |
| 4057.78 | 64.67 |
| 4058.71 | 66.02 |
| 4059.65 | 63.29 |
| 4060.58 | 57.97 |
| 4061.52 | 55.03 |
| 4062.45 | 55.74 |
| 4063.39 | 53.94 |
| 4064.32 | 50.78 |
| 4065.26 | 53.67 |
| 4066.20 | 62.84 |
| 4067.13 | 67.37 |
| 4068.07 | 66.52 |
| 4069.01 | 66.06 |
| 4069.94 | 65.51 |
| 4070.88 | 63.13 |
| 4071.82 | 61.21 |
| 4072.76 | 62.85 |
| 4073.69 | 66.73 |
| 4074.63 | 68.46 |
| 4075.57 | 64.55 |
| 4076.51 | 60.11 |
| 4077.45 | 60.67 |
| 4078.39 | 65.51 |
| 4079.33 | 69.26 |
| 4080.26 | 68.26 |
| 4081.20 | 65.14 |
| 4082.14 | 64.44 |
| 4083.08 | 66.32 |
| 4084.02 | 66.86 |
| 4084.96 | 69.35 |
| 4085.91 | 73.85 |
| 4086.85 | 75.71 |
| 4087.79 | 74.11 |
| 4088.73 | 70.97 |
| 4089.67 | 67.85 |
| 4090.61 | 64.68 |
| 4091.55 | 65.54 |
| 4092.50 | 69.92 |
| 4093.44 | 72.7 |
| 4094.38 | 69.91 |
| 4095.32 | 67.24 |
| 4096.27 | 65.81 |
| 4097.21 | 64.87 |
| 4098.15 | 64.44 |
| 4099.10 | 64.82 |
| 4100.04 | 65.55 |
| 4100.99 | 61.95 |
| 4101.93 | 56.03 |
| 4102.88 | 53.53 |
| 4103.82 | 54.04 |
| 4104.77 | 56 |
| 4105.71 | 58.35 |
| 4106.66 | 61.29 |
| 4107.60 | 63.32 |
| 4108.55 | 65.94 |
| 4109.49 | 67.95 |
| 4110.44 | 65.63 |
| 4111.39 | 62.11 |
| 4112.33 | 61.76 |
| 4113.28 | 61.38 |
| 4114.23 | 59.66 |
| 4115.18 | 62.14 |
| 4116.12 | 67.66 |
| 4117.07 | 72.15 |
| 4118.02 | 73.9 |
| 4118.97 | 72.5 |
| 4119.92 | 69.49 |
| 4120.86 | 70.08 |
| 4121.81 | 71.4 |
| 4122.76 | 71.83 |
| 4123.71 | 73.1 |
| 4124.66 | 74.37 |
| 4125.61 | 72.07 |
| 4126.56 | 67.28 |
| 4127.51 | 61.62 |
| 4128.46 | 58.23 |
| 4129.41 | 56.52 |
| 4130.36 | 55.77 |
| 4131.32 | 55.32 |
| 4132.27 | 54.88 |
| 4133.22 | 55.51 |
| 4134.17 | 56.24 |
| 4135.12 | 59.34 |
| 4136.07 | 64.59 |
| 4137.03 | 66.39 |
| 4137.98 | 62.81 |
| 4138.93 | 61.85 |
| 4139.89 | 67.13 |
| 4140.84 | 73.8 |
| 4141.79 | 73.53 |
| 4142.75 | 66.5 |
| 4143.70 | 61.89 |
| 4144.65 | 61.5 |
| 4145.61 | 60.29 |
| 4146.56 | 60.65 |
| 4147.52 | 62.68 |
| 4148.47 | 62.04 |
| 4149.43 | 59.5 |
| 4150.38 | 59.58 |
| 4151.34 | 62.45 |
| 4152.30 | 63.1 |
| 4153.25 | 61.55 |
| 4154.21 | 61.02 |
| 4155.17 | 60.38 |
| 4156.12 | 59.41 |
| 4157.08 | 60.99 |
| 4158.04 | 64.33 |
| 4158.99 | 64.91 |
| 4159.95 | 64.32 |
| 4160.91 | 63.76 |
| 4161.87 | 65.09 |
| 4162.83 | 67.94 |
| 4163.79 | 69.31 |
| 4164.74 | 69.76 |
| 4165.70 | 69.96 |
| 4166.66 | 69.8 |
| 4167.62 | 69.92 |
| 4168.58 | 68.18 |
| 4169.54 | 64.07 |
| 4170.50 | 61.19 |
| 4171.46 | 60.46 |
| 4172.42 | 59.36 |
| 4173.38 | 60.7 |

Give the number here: 9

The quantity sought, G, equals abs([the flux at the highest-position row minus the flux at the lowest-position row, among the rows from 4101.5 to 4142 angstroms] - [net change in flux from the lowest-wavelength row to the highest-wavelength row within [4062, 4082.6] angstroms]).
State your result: 9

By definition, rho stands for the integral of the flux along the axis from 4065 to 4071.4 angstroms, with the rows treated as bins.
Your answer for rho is 409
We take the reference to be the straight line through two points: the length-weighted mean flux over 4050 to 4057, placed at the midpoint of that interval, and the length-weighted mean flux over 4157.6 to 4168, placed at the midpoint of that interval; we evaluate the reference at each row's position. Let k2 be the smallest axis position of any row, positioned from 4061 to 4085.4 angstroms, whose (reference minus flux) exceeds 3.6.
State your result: 4061.52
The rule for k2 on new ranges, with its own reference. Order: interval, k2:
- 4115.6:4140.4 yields 4128.46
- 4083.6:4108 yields 4101.93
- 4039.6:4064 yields 4061.52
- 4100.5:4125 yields 4101.93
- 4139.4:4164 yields 4143.70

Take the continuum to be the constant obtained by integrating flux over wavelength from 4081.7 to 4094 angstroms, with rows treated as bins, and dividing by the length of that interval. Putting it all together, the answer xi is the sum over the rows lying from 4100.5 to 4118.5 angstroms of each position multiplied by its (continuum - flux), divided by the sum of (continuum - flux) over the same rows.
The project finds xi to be 4106.6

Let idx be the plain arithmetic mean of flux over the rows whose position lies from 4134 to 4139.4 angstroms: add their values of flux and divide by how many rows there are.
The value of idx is 62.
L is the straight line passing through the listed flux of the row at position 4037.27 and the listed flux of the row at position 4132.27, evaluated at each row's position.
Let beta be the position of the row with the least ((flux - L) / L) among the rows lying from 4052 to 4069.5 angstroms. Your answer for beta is 4064.32 angstroms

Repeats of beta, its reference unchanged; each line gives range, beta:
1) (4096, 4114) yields 4102.88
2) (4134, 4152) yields 4134.17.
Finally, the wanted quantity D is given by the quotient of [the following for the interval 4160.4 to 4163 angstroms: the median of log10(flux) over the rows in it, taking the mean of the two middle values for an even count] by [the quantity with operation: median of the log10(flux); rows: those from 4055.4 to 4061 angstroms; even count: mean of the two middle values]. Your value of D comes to 1.01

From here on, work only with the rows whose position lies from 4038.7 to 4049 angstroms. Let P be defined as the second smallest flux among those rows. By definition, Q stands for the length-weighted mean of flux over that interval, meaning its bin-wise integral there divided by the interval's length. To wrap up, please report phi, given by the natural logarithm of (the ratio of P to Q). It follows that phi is -0.12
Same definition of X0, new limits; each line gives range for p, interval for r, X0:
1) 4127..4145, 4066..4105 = 11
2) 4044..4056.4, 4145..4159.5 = 4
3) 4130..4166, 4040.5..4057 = 10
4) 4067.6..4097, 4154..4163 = 6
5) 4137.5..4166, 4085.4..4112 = 10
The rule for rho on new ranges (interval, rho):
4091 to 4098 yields 475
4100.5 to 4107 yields 372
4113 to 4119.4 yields 430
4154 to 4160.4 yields 399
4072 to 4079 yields 449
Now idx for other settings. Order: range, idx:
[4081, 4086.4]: 68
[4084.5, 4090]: 72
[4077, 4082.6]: 66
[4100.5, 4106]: 57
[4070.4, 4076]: 64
